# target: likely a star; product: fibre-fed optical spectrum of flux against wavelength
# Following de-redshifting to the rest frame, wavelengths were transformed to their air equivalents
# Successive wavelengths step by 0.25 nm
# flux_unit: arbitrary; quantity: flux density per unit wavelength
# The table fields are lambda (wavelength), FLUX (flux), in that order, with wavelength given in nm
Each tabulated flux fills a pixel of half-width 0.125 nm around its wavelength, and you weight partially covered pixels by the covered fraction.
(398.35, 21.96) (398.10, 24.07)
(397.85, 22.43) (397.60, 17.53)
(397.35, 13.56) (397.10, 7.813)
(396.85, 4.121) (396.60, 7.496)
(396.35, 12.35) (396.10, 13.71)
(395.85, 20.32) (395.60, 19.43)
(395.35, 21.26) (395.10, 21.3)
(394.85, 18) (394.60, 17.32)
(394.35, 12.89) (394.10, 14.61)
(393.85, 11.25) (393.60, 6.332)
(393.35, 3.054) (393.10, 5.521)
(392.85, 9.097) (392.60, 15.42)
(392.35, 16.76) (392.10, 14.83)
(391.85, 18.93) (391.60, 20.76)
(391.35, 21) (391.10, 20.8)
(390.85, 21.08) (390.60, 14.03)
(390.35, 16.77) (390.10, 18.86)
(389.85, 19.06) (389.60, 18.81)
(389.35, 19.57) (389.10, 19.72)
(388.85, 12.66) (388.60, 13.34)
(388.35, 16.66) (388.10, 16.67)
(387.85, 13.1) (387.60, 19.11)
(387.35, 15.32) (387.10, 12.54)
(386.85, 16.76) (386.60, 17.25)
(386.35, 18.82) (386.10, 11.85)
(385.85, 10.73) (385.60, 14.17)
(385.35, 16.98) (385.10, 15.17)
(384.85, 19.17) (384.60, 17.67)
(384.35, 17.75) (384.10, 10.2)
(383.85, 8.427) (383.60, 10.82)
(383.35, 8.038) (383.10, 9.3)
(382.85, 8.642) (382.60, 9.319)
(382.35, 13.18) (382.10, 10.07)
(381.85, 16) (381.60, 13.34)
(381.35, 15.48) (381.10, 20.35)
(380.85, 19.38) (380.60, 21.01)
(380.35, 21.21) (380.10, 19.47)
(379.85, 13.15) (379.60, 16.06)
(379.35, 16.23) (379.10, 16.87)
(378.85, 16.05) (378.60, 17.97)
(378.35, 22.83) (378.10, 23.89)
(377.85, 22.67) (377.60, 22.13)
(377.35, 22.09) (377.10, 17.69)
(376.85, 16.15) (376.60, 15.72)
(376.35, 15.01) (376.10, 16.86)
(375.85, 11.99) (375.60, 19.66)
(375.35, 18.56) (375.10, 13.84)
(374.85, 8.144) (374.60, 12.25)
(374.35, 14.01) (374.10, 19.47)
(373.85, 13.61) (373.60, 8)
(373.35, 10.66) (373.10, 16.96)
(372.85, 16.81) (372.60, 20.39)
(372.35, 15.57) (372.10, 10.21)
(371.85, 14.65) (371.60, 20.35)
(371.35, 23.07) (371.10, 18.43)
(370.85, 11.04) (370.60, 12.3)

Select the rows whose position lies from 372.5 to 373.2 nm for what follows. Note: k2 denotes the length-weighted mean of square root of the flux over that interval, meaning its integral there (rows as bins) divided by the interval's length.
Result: 4.24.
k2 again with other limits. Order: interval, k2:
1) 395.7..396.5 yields 3.89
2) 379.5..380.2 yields 4.00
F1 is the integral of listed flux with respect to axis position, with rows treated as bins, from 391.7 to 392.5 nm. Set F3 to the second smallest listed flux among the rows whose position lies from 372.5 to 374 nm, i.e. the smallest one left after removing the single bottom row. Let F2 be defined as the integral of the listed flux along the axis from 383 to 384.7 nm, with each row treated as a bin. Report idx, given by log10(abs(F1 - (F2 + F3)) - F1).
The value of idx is 0.5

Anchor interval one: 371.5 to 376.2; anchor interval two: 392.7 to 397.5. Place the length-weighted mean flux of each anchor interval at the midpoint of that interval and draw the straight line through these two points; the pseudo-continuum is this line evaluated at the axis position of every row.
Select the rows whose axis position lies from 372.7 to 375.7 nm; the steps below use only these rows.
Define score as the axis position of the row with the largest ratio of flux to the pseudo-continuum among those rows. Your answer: 375.60 nm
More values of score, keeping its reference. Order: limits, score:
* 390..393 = 391.35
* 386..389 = 387.60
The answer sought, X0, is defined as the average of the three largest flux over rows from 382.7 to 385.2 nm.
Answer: 18.2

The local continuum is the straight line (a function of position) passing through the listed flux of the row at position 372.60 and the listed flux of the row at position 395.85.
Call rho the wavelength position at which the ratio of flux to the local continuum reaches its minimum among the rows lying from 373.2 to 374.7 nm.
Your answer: 373.60 nm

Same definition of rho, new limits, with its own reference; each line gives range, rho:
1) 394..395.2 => 394.35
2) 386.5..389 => 387.10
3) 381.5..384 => 383.35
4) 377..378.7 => 377.10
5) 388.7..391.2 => 388.85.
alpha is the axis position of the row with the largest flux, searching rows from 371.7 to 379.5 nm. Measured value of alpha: 378.10 nm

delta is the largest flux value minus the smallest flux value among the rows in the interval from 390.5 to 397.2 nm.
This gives 18.2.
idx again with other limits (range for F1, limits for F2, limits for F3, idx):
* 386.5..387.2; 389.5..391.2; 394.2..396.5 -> 1.4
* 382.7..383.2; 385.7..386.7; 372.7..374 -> 1.2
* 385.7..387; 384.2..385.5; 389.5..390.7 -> -1.6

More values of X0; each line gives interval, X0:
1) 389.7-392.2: 21.0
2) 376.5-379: 23.1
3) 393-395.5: 20.2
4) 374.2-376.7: 18.4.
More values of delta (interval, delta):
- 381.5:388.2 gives 11.1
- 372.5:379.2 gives 15.9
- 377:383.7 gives 15.9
